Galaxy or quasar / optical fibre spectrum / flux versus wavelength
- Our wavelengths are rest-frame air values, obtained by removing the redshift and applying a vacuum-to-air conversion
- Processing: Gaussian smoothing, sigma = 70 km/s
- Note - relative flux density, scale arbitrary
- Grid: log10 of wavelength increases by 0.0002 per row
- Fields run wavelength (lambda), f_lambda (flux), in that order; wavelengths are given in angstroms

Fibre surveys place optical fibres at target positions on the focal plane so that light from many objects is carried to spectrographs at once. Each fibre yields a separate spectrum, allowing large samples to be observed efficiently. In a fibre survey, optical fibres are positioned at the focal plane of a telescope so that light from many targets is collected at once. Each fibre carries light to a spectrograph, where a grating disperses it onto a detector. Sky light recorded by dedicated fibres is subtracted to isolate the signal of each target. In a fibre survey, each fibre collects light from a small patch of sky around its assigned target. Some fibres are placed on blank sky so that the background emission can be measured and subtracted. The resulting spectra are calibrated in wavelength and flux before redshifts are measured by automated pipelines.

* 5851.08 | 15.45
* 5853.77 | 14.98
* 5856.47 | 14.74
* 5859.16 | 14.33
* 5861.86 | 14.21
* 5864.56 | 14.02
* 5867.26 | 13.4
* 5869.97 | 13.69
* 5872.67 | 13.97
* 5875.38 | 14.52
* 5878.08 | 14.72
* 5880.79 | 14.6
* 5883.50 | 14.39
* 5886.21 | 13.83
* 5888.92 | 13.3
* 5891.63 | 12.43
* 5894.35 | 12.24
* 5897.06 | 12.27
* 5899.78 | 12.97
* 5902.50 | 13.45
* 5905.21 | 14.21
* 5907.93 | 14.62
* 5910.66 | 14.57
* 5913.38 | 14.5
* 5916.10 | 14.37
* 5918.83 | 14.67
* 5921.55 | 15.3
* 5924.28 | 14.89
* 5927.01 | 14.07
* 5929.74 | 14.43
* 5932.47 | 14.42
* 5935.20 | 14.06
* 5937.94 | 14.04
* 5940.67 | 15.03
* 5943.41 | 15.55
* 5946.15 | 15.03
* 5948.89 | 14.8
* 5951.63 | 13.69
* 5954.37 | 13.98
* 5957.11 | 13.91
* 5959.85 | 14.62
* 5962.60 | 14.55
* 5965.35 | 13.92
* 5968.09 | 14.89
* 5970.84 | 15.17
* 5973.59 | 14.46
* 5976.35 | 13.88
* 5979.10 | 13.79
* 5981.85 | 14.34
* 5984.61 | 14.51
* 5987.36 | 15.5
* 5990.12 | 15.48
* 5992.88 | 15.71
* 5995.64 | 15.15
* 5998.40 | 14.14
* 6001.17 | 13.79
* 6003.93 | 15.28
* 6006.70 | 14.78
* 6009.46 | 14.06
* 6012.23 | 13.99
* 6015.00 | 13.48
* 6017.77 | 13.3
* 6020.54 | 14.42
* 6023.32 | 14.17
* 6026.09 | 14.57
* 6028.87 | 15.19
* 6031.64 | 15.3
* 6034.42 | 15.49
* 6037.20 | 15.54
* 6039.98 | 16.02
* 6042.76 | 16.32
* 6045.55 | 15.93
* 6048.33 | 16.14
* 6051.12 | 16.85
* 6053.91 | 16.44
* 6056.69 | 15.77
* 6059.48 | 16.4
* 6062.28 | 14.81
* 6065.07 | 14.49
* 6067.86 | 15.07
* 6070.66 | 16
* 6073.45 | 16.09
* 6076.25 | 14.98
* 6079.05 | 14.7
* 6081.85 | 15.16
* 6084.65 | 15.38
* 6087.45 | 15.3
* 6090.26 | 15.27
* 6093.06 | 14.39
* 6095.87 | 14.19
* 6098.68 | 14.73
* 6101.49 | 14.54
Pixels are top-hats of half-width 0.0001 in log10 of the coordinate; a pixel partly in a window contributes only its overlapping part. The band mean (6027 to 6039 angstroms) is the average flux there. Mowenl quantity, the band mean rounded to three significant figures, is 15.4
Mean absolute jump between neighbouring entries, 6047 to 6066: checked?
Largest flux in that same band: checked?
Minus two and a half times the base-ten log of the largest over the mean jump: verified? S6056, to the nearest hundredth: -3.42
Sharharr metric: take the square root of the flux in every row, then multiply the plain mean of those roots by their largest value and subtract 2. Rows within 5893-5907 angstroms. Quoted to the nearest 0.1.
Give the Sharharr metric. 11.6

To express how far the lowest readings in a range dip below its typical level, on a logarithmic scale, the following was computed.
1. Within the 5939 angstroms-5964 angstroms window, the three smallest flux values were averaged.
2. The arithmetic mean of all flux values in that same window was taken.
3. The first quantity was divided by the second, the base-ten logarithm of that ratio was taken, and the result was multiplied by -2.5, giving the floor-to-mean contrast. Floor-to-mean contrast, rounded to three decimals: 0.054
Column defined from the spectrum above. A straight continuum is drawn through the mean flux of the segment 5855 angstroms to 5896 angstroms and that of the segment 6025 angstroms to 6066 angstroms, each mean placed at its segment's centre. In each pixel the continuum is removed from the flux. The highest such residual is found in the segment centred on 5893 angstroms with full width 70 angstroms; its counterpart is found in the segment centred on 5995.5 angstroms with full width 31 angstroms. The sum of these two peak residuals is 1.5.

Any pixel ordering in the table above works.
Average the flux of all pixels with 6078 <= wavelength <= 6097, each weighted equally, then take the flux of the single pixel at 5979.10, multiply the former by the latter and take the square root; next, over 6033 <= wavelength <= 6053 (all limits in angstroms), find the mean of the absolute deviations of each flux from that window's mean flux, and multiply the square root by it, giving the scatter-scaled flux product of 4.9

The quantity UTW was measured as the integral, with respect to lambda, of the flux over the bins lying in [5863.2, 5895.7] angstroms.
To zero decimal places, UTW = 447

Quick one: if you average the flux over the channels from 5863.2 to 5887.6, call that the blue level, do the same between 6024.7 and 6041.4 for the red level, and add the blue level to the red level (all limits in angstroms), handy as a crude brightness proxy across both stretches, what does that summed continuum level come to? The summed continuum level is 29.5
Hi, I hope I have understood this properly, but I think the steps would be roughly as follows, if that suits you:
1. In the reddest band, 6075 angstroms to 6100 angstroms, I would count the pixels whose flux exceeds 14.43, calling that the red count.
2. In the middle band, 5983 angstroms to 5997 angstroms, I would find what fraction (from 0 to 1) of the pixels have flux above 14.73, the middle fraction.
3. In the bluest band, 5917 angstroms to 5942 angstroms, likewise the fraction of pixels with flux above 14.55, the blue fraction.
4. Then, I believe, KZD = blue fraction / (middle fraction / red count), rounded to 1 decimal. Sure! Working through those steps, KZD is 3.9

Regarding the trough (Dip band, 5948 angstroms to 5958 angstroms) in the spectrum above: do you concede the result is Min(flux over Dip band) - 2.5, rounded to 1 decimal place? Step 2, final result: 11.2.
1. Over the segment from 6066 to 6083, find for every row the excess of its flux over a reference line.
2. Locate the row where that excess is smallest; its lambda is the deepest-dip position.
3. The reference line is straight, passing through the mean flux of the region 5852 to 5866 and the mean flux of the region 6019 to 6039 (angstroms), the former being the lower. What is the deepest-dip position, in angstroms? 6079.05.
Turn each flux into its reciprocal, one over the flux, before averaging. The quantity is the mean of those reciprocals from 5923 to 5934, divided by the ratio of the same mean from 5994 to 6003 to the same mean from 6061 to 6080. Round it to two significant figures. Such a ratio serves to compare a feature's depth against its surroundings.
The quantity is 0.066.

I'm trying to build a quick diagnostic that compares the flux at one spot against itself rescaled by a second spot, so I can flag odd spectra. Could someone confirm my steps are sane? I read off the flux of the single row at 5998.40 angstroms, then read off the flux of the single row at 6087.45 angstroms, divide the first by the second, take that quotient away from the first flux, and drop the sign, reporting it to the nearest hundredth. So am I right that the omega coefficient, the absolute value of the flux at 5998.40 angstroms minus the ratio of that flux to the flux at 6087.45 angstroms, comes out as 13.22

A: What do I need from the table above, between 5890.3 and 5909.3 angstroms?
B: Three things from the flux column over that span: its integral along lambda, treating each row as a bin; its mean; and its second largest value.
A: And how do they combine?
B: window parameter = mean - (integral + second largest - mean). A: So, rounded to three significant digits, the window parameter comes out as -238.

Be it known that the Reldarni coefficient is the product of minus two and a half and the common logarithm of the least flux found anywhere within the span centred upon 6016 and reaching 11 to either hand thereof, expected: -2.81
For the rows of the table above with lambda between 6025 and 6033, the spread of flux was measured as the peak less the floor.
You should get 0.7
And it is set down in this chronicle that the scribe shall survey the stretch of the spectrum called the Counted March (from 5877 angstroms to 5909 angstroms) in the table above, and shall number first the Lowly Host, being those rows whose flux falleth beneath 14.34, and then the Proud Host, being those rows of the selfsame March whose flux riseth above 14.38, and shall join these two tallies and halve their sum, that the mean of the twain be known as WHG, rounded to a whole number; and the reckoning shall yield 6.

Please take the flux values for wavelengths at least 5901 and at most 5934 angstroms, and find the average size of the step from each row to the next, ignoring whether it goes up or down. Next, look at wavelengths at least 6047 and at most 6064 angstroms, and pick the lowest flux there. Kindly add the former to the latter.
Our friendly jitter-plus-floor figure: 15.2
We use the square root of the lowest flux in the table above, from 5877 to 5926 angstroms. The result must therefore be 3.50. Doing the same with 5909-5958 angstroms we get 3.70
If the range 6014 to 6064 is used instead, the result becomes 3.65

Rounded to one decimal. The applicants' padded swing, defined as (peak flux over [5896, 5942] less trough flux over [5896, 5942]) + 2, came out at 5.0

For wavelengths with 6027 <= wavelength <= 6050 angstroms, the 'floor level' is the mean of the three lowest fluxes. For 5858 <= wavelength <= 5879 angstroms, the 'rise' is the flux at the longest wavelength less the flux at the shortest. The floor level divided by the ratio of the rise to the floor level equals 602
